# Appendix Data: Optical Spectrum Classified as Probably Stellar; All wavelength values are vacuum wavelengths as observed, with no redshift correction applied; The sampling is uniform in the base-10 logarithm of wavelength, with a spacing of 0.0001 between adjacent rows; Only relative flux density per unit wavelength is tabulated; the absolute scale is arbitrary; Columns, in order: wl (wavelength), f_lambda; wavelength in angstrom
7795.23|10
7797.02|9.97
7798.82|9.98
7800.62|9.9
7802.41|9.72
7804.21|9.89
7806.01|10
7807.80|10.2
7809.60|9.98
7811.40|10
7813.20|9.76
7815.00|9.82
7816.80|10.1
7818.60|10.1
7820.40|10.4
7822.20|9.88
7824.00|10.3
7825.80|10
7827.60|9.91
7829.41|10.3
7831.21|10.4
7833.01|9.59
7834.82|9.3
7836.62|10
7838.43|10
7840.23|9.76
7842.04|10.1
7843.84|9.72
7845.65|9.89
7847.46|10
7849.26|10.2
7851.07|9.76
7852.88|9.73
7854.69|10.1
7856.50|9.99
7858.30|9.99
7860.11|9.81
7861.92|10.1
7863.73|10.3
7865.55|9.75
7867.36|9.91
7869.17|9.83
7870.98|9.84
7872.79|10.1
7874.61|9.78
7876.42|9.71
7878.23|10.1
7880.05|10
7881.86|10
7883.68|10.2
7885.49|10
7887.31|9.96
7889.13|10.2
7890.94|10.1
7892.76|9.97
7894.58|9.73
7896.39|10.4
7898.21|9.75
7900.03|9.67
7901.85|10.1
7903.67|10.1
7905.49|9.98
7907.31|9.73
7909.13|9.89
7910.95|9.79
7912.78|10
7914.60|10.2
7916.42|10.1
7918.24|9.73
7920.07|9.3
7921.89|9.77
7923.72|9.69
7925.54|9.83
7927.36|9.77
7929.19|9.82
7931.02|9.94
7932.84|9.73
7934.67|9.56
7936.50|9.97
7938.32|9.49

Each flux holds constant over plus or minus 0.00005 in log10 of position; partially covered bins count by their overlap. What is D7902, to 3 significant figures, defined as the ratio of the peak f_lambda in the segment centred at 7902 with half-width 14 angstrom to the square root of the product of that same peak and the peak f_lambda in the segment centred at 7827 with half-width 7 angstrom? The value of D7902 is 1.00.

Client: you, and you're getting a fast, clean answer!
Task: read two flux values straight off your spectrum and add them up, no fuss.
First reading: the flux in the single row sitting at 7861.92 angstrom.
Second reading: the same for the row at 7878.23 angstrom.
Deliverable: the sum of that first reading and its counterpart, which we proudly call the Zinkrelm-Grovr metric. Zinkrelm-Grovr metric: 20.2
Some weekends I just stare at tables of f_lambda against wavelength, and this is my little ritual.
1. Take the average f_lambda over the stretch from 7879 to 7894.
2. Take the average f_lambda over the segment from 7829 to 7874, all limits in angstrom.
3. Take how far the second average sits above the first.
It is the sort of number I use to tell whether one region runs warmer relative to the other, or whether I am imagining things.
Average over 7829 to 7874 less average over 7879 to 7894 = -0.11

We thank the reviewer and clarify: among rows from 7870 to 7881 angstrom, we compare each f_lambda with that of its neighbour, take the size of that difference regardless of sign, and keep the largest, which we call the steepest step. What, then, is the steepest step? 0.4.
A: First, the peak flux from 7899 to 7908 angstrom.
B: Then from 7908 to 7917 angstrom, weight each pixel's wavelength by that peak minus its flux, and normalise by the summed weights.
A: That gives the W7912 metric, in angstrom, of 7909.9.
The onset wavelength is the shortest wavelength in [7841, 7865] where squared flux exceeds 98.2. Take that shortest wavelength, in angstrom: 7842.04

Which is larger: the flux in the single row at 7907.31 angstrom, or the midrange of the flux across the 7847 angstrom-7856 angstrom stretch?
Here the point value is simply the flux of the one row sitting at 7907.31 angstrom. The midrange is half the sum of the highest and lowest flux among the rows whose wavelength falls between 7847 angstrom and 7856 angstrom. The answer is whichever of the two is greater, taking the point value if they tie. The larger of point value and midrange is 10.0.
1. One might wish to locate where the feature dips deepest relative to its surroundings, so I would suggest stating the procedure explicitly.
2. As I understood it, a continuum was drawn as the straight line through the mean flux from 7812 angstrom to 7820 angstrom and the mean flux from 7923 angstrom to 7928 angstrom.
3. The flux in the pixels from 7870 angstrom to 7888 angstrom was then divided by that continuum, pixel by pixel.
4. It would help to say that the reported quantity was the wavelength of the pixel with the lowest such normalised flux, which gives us 7876.42 angstrom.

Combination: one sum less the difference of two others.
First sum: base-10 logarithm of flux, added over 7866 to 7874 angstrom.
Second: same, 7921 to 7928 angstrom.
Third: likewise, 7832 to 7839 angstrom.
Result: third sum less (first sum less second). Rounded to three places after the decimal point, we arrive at 3.923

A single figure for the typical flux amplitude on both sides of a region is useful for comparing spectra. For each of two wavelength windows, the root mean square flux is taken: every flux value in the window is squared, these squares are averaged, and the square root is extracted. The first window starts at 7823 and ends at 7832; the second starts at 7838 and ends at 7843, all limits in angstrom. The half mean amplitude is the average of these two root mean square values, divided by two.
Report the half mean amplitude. 5.03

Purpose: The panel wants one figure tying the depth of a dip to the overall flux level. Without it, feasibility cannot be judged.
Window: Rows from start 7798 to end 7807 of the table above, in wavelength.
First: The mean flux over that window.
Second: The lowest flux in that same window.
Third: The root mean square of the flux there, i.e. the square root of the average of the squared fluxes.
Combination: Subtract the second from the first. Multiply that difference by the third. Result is 1.8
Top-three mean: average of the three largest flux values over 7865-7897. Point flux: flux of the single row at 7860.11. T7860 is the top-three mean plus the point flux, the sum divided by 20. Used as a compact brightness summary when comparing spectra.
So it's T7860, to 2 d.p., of 1.00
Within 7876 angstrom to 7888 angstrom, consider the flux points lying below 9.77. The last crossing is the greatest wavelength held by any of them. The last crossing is 7876.42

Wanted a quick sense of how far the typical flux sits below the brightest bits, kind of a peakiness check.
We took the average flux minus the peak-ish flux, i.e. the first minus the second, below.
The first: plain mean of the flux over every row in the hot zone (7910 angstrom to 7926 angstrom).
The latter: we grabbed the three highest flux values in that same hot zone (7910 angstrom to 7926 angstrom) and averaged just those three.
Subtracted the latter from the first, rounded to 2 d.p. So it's -0.28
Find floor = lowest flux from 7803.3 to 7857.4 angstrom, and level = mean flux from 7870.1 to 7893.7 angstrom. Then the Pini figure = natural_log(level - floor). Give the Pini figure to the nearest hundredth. -0.36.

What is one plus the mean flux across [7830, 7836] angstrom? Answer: 10.8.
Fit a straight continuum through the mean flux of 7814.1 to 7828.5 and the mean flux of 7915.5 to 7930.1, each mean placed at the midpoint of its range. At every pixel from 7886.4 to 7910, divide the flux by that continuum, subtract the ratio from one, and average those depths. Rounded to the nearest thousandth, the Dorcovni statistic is -0.014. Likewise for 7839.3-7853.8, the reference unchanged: 0.009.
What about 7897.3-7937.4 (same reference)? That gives -0.007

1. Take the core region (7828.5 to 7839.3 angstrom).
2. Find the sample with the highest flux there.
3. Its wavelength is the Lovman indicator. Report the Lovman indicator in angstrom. 7831.21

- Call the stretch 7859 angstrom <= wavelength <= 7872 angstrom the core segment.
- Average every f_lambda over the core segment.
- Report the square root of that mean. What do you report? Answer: 3.152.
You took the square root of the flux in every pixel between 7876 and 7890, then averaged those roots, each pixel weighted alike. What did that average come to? 3.17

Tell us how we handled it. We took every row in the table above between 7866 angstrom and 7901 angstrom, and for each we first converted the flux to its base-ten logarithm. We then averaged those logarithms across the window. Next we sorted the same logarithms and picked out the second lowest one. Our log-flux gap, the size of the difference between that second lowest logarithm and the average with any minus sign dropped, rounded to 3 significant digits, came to 0.0110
